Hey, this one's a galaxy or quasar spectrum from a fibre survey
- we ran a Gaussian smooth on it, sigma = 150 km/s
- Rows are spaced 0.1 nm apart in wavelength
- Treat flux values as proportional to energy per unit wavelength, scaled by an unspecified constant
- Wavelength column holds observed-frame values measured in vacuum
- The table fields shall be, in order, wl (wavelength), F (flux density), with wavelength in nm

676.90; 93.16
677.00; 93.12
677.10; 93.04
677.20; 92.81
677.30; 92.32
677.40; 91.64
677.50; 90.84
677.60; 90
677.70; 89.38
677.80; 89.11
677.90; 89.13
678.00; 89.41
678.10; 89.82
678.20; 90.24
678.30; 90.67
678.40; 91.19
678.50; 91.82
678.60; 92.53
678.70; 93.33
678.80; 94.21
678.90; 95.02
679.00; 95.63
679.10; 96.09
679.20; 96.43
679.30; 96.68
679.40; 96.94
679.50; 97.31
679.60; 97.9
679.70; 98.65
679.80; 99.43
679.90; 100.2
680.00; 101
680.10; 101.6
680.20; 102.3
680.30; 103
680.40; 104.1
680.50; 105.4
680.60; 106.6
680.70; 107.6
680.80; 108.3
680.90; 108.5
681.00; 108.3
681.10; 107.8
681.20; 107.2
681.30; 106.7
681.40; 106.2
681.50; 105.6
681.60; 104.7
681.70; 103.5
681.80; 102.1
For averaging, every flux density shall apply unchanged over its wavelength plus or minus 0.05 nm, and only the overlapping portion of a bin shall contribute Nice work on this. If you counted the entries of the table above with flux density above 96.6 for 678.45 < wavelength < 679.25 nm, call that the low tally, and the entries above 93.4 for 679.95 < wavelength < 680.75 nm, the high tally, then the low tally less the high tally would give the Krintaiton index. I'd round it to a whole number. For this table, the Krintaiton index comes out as -8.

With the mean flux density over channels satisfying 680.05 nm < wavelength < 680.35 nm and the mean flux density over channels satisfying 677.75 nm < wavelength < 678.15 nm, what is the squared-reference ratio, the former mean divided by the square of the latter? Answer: 0.0128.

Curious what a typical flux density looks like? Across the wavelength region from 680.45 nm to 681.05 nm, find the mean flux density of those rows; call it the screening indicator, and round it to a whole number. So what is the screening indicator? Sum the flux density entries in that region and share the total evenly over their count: 107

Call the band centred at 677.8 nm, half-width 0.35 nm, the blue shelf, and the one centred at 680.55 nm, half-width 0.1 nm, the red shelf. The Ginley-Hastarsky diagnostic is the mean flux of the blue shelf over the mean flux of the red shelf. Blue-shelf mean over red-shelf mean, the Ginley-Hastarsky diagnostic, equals 0.846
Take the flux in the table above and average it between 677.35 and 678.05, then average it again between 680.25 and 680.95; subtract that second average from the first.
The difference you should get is -16.3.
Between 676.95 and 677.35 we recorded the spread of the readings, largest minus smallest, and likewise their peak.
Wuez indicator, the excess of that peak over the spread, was 92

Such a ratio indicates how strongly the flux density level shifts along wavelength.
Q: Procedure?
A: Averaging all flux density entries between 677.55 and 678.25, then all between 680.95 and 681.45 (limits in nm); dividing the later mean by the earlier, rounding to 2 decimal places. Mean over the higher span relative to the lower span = 1.20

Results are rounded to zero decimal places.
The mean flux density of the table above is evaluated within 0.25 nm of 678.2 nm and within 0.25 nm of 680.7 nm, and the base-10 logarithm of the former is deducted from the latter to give 105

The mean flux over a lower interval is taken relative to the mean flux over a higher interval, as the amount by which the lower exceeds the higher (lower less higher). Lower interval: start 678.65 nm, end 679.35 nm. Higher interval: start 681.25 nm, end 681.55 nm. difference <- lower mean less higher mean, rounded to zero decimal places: -11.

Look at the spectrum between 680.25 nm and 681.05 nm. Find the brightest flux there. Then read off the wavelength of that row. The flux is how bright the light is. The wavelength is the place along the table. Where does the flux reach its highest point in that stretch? 680.90 nm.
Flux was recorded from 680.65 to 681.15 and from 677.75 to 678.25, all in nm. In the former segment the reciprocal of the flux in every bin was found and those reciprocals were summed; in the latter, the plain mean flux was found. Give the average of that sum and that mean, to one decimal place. 44.8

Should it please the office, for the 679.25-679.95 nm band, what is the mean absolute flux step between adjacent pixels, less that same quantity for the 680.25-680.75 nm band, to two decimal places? -0.56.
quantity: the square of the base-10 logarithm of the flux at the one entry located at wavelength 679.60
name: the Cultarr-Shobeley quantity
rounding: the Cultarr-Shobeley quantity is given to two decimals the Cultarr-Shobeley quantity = 3.96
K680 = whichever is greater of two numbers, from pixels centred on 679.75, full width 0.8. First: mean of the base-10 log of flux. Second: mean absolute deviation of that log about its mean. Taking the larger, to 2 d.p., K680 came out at 2.00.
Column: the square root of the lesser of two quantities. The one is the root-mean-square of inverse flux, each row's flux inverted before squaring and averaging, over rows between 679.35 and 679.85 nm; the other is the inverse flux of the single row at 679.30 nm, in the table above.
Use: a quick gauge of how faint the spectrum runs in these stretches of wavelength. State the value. 0.101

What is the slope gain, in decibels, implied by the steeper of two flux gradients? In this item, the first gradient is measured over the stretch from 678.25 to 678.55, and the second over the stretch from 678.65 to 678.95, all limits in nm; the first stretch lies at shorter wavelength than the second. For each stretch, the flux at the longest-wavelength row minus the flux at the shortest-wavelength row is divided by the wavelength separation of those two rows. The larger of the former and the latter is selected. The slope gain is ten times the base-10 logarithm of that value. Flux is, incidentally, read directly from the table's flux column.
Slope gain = 9.3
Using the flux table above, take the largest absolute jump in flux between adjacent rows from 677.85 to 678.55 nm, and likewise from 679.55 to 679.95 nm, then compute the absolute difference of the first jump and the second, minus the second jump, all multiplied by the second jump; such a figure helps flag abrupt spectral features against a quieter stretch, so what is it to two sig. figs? -0.49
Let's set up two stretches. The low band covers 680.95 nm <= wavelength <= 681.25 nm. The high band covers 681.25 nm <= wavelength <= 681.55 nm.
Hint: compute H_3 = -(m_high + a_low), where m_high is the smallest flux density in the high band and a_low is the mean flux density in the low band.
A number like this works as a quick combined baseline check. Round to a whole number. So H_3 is -213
